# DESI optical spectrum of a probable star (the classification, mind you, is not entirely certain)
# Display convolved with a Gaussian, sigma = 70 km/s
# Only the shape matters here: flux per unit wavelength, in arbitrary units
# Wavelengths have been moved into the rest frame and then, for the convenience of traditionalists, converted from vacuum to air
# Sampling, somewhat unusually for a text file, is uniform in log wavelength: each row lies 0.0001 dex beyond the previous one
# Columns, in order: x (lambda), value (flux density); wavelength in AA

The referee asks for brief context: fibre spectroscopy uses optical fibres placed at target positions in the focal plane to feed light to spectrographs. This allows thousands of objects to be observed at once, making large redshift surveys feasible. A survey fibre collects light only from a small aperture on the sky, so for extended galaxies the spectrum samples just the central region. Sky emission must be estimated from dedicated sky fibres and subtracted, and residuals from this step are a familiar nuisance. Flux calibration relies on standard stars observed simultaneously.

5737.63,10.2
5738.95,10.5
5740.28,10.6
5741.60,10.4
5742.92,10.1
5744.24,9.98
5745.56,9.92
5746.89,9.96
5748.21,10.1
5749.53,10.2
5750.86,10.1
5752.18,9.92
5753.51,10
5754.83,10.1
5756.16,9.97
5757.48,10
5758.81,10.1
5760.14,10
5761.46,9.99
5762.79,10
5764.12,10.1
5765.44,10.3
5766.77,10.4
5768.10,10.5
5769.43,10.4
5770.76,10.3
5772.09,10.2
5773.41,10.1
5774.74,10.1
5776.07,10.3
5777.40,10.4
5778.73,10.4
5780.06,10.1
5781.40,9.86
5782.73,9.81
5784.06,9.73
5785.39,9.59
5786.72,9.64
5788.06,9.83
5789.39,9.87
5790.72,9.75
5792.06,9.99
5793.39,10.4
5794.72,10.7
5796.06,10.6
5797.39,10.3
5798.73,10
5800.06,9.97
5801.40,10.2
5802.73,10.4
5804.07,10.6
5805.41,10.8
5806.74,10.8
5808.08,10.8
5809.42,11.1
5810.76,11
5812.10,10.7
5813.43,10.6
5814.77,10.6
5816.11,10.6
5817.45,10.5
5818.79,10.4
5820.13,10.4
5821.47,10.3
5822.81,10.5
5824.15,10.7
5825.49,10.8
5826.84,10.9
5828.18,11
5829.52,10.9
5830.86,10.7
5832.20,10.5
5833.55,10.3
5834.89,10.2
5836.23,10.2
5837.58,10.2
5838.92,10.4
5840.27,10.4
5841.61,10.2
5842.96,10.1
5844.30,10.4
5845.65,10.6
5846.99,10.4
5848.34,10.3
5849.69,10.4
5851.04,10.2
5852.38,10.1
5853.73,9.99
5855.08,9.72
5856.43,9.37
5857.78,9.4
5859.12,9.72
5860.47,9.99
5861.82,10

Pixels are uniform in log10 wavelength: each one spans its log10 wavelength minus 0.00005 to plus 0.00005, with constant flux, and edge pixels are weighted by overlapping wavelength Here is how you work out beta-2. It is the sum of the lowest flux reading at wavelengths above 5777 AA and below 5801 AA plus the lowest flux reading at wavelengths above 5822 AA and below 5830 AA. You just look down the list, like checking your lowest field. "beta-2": 20.1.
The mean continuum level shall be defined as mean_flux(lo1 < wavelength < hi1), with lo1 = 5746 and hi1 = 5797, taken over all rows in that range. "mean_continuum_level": 10.1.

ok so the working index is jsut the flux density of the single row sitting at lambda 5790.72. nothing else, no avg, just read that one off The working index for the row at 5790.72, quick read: 9.75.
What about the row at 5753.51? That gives 10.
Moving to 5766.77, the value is 10.4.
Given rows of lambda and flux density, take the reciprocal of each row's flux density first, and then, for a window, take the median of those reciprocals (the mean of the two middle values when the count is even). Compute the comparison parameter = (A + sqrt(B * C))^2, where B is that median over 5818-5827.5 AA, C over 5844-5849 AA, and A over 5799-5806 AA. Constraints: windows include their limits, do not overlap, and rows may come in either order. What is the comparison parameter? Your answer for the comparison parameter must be 0.0368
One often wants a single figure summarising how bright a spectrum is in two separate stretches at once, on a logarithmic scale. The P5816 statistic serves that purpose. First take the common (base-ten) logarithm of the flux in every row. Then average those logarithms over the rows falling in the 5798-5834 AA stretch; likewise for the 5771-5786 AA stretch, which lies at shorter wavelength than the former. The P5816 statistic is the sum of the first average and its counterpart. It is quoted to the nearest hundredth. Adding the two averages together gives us 2.03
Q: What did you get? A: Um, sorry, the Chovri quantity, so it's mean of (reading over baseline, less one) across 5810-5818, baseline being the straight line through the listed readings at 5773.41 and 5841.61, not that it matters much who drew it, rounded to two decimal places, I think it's 0.05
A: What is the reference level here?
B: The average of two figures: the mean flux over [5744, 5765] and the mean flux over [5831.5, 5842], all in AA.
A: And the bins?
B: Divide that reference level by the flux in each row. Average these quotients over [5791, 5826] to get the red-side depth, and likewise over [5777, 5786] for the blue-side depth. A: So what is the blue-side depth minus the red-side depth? 0.053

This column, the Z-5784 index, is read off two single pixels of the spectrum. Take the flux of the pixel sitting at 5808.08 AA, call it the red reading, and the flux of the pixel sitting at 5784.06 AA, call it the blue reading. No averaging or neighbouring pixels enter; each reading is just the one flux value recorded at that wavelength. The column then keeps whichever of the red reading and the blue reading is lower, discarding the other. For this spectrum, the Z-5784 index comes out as 9.7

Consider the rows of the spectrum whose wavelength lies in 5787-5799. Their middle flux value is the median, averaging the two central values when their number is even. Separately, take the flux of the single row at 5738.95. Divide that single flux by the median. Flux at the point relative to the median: 1.05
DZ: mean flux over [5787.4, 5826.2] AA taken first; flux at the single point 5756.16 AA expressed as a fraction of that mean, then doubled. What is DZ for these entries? 1.91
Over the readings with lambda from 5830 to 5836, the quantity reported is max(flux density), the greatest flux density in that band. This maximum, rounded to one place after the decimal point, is 10.7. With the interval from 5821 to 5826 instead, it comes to 10.8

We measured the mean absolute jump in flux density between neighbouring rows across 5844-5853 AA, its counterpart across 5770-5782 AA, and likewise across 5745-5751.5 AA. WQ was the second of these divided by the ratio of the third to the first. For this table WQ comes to 0.21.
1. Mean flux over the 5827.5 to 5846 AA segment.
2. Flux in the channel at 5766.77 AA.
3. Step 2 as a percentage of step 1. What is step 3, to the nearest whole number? 100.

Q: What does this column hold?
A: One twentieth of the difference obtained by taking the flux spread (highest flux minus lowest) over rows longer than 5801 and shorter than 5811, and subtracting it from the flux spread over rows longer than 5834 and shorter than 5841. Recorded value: -0.035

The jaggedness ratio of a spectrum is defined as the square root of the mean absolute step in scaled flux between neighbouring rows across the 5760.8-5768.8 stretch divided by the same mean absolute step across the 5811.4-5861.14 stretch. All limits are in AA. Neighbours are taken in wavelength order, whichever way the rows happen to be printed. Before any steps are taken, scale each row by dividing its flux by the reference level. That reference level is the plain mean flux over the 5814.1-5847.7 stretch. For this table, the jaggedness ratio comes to 0.86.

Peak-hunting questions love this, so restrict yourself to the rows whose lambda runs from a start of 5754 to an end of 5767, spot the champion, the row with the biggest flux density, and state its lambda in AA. 5766.77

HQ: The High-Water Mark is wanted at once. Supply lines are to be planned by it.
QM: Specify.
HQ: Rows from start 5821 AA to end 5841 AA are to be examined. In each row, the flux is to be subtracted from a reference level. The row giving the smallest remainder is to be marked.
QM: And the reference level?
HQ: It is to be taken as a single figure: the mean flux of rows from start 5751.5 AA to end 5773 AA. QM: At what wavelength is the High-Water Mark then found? 5828.18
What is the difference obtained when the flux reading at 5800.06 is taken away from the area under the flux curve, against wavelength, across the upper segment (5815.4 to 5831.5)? 161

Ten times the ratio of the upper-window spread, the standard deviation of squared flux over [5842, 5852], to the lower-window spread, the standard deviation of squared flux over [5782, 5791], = 16.9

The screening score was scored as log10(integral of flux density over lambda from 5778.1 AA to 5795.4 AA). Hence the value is 2.24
